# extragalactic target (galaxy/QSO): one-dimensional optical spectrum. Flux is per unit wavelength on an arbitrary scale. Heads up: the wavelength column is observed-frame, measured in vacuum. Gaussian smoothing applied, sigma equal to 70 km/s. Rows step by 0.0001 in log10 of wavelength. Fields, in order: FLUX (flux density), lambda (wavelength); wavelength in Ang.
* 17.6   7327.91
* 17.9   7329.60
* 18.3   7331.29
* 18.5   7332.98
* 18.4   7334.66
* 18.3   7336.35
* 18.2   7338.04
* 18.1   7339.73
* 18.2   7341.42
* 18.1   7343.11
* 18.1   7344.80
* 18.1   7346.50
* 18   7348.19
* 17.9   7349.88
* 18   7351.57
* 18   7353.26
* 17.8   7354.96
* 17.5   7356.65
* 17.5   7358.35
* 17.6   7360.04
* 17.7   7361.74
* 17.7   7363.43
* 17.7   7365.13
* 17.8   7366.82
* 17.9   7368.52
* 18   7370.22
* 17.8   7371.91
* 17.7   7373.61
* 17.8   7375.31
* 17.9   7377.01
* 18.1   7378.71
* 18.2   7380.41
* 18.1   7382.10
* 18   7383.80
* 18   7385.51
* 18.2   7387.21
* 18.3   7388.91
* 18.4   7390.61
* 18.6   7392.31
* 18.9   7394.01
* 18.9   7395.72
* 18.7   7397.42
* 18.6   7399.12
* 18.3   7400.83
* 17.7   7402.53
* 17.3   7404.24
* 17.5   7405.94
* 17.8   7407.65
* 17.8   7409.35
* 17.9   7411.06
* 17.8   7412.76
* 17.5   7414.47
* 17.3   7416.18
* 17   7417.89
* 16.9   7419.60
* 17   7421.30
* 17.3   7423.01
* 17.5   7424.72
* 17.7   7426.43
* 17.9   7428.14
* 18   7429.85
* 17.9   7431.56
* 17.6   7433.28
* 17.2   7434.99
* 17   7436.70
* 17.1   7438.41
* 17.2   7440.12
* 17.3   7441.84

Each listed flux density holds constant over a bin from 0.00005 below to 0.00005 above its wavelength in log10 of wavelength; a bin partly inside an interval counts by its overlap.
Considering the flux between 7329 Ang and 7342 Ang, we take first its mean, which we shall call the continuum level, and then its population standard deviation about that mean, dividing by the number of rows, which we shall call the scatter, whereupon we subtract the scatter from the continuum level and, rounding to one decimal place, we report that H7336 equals 18.1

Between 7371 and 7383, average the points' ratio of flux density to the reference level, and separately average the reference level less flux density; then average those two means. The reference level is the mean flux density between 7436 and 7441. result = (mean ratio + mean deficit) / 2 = 0.1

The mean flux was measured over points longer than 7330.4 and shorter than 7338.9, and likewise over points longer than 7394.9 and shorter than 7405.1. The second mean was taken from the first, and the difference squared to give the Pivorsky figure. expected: 0.01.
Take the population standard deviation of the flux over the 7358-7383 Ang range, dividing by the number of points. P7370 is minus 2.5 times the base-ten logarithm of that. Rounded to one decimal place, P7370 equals 1.8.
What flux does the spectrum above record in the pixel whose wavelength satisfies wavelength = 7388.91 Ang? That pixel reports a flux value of 18.3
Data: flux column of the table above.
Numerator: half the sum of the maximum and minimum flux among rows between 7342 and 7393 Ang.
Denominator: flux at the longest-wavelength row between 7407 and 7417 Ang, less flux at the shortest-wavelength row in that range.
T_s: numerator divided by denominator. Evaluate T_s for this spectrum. -36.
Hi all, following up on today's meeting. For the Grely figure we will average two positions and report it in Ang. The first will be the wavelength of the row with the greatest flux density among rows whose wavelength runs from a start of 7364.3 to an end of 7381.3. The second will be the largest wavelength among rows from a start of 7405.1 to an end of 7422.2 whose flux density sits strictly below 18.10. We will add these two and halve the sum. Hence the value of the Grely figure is 7400.9 Ang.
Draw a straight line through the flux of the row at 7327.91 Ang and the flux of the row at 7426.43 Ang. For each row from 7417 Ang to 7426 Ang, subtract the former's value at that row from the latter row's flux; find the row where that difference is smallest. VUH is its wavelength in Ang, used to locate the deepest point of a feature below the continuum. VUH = 7419.60 Ang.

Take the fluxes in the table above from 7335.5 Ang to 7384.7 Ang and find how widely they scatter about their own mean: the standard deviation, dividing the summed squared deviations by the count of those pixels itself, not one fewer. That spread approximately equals 0.21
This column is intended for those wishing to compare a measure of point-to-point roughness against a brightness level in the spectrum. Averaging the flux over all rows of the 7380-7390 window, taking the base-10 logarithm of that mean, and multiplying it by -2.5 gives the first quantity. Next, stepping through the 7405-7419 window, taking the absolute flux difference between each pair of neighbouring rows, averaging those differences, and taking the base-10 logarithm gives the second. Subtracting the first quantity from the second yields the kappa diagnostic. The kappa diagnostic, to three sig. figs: 2.42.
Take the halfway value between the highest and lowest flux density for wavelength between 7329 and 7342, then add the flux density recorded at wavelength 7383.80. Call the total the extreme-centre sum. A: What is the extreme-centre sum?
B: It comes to 36.2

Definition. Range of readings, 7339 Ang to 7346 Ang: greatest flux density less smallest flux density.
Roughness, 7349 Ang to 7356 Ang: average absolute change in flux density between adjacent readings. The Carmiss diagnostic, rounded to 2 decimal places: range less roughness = 0.00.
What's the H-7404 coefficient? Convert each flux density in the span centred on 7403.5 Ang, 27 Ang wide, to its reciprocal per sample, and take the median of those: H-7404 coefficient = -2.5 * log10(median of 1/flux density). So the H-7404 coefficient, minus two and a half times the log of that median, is 3.13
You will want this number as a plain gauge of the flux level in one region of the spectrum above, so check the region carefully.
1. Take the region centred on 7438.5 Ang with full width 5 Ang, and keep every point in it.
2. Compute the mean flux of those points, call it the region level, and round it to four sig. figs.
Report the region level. 17.10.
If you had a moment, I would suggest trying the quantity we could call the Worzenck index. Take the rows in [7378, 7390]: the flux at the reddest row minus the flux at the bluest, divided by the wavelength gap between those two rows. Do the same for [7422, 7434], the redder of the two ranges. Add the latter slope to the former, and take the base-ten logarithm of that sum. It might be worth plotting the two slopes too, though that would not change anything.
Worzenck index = -1.3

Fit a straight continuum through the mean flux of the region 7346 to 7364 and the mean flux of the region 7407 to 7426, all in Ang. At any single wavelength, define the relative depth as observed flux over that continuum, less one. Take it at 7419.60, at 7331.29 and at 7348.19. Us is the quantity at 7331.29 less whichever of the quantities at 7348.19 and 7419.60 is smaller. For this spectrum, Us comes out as 0.05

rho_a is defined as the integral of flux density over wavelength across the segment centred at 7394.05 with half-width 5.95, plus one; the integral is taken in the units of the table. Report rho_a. 223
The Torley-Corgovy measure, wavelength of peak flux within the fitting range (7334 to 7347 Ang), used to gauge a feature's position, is 7334.66 Ang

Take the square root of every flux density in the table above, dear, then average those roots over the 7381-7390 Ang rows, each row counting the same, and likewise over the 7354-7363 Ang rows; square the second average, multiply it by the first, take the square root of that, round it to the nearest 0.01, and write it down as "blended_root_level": 8.66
